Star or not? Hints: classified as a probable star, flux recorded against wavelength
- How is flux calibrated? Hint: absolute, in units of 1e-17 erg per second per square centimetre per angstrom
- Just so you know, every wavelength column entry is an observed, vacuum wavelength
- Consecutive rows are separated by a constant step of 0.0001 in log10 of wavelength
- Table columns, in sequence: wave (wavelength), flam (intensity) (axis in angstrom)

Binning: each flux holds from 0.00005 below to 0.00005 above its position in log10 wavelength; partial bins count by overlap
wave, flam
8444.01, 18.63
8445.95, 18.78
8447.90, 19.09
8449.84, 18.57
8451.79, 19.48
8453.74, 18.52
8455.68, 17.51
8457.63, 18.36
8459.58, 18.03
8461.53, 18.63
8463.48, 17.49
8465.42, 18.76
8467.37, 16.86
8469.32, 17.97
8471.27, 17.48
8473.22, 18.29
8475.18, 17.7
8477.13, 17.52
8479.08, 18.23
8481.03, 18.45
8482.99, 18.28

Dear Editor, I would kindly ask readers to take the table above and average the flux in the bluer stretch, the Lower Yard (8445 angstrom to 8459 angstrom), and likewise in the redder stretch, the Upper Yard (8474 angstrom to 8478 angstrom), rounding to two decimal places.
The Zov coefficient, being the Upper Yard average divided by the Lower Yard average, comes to 0.95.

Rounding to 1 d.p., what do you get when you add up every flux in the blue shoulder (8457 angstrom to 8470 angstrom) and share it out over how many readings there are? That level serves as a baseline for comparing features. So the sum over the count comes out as 18.0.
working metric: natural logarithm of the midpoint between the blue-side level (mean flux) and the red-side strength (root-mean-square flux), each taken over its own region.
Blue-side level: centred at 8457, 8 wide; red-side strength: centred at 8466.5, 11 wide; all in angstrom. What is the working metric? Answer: 2.89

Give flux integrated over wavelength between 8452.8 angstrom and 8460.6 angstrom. 141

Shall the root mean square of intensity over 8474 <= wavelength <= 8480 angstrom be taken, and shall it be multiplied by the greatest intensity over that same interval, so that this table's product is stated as 325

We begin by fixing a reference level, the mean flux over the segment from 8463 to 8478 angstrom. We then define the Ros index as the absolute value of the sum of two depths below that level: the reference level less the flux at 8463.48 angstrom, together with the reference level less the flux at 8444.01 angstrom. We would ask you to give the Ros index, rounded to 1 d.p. 0.6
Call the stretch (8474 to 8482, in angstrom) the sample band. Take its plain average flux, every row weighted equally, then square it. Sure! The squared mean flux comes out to 323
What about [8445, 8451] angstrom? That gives 354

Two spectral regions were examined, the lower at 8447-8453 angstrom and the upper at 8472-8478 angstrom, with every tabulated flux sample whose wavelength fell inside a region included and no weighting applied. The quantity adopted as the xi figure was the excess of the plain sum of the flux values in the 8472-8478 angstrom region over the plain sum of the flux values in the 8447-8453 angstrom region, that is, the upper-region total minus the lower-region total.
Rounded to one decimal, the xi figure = -3.6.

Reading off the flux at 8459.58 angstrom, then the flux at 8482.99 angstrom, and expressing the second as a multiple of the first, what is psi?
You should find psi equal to 1.01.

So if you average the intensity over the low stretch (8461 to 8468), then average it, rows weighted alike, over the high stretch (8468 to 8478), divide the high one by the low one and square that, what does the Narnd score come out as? 0.98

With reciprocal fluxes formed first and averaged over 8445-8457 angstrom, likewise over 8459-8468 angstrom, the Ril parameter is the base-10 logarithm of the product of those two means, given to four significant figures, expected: -2.524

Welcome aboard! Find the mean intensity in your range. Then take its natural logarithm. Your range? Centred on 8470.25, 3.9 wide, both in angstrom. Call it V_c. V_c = 2.87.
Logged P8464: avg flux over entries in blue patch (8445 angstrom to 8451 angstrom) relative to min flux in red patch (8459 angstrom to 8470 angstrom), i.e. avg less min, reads 2.0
